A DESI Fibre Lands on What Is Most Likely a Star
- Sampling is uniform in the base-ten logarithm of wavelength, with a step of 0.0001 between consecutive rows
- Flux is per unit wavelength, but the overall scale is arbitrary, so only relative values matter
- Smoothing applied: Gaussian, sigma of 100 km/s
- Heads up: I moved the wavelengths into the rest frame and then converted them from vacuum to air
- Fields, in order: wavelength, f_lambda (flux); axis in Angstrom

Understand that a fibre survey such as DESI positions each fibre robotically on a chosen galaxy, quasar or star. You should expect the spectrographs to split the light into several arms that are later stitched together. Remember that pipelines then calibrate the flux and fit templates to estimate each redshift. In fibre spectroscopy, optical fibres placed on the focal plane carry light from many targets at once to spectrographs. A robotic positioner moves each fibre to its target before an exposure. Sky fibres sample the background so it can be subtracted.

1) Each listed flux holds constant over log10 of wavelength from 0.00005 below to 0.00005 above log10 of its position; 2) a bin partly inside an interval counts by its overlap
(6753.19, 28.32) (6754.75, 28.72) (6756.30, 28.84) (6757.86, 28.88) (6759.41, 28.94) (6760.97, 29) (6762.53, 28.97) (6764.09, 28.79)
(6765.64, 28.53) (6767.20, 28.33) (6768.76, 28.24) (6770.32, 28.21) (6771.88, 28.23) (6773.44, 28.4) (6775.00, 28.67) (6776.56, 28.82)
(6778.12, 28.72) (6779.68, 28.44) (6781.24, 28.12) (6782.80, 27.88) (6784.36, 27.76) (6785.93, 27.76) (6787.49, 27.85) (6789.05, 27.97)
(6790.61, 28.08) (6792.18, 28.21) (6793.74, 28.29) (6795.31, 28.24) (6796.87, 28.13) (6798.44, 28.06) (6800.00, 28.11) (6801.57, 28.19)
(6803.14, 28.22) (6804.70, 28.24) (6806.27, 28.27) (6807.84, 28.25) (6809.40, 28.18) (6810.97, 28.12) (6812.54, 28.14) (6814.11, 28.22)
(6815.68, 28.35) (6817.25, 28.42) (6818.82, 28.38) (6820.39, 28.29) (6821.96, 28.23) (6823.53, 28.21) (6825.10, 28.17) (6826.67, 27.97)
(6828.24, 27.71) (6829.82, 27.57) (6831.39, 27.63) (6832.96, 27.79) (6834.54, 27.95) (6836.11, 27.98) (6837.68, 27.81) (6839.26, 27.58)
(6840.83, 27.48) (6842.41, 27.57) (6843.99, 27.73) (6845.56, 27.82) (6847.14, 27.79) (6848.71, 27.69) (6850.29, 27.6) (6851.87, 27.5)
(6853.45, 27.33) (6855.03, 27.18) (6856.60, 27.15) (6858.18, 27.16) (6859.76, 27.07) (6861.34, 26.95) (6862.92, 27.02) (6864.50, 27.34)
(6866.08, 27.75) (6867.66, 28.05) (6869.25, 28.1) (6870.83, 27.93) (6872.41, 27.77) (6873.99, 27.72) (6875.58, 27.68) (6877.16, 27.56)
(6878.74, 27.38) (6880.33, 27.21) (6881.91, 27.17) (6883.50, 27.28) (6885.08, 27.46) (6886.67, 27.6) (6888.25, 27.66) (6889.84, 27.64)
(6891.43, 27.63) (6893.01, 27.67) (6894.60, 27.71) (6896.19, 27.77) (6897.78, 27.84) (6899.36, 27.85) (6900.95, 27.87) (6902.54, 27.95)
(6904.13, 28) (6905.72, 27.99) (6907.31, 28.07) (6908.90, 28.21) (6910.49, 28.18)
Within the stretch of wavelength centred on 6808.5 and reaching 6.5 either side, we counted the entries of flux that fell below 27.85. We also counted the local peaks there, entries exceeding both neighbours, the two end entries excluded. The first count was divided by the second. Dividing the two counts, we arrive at 0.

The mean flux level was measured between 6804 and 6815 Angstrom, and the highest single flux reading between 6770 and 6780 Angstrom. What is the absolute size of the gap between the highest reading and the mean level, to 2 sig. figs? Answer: 0.62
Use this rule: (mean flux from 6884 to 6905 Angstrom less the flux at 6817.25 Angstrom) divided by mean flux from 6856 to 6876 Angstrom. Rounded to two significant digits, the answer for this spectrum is -0.025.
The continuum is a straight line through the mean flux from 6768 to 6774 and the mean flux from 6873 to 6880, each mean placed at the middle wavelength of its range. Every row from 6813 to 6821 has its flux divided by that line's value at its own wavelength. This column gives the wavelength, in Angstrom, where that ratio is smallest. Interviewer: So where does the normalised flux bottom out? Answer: 6814.11 Angstrom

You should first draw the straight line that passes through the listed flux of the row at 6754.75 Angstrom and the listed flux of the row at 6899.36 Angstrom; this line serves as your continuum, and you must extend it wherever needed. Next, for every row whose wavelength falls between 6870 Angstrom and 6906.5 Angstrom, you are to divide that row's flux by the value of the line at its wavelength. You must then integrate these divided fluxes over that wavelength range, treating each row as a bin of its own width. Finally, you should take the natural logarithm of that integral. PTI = 3.59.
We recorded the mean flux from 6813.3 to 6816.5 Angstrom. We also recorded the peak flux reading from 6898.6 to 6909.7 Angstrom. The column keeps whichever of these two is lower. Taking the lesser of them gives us 28.21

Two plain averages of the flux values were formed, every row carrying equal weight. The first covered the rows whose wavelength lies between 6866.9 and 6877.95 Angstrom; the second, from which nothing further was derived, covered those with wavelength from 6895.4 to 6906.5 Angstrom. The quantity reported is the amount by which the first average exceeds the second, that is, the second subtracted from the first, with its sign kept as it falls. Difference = -0.1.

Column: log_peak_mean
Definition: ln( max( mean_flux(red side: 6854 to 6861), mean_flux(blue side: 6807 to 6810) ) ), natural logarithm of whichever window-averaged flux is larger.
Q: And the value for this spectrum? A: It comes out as 3.34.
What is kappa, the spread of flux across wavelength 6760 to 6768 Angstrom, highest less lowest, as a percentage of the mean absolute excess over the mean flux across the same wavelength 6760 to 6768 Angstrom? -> 285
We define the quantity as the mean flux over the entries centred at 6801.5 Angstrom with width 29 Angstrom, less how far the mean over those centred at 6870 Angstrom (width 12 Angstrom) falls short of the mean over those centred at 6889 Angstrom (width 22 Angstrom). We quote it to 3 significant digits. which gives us 28.4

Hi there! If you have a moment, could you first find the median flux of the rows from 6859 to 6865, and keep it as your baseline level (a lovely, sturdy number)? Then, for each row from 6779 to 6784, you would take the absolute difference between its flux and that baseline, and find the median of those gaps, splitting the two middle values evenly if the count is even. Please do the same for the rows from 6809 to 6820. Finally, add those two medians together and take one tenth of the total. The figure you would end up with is 0.225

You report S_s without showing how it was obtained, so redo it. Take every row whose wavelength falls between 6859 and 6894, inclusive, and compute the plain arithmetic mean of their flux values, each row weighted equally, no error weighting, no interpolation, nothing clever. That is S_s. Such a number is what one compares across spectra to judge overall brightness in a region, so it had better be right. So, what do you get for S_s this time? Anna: 27.5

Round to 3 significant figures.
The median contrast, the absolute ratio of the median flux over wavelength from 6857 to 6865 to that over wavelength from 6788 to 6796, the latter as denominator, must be 0.960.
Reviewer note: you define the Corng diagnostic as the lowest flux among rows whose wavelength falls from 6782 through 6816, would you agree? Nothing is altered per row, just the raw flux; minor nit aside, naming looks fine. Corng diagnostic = 27.76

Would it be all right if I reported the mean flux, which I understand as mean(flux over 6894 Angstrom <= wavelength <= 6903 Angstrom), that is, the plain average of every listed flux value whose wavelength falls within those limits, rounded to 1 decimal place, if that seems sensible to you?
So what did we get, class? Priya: 27.8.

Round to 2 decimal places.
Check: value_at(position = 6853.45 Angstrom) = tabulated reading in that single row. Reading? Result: 27.33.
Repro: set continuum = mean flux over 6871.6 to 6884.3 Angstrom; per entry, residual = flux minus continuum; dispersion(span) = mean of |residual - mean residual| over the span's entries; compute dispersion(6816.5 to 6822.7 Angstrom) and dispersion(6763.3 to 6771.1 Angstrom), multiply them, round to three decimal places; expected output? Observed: 0.013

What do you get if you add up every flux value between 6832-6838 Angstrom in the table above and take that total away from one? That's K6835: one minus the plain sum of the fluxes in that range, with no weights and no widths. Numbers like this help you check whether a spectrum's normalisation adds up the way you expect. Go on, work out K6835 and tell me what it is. -111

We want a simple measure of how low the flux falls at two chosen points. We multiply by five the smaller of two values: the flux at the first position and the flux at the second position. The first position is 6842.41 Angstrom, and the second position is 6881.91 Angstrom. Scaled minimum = 136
